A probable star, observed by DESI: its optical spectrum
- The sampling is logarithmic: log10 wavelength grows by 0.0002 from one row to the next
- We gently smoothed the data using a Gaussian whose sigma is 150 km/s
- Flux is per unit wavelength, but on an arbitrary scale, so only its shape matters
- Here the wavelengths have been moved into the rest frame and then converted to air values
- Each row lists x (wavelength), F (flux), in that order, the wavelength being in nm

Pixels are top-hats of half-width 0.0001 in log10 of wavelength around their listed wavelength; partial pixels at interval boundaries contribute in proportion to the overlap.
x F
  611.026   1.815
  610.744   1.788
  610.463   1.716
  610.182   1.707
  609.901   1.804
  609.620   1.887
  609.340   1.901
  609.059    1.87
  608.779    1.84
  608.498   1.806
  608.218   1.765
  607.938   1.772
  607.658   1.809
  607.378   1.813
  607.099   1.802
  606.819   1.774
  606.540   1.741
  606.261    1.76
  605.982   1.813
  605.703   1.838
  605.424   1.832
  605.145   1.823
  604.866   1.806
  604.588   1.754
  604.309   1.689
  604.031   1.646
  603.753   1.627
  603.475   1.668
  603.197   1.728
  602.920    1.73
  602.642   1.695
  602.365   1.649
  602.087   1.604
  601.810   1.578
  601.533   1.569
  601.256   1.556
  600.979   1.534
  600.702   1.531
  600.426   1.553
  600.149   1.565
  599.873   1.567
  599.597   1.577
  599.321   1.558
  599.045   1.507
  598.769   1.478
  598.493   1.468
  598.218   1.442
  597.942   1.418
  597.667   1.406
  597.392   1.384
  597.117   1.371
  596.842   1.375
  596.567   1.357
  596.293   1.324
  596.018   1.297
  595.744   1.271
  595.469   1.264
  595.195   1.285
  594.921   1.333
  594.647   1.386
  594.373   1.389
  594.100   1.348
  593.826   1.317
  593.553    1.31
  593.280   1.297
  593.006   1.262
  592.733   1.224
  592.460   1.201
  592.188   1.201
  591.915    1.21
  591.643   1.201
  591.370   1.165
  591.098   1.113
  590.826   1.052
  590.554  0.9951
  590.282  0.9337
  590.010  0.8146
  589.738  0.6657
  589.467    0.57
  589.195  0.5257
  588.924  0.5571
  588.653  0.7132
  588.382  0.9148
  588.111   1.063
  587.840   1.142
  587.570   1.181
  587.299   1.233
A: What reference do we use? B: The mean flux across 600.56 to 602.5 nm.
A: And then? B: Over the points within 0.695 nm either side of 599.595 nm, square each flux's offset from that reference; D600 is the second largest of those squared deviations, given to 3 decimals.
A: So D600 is 0.000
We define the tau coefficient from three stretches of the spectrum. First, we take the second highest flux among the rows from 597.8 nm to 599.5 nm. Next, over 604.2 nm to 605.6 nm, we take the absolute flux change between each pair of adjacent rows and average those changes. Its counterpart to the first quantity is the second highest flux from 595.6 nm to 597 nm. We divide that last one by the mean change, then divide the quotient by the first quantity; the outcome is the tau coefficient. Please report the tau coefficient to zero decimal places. 25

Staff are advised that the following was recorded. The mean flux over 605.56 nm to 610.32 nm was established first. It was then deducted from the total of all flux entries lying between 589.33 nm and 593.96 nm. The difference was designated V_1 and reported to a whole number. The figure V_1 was 17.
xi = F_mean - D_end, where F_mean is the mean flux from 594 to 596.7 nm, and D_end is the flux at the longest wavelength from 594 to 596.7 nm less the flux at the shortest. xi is 1.32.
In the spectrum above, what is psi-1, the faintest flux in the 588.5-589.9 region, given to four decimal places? 0.5257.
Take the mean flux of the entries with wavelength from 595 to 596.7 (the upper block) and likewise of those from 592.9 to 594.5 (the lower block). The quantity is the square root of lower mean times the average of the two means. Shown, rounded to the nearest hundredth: 1.32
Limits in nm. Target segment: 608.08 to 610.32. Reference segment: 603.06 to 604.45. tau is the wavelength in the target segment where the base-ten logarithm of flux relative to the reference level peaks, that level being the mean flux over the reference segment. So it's 609.340 nm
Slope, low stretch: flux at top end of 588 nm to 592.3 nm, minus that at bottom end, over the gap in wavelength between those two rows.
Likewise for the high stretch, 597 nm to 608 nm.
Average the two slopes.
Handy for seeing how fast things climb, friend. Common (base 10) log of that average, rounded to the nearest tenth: -1.5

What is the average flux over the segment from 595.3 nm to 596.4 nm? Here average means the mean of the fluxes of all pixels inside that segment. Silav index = 1.3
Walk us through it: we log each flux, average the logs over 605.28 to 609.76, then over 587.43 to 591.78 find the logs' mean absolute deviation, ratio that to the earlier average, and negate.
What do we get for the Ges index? -0.41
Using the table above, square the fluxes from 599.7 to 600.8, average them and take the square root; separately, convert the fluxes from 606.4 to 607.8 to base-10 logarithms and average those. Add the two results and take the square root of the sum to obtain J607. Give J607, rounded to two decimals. 1.34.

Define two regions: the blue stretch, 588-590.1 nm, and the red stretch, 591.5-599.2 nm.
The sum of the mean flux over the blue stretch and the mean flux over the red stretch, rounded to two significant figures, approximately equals 2.1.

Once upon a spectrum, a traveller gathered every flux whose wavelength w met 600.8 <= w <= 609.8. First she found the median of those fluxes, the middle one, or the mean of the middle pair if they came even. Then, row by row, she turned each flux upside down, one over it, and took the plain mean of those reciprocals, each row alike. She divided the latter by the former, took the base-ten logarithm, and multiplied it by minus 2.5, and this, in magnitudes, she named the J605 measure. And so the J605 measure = 1.2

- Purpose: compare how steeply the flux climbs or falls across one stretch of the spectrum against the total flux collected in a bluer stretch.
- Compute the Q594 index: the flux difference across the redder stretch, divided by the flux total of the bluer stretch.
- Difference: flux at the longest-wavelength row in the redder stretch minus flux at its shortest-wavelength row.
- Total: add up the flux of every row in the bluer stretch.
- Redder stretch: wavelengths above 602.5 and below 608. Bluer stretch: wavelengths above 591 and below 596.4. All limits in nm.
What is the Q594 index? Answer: 0.003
